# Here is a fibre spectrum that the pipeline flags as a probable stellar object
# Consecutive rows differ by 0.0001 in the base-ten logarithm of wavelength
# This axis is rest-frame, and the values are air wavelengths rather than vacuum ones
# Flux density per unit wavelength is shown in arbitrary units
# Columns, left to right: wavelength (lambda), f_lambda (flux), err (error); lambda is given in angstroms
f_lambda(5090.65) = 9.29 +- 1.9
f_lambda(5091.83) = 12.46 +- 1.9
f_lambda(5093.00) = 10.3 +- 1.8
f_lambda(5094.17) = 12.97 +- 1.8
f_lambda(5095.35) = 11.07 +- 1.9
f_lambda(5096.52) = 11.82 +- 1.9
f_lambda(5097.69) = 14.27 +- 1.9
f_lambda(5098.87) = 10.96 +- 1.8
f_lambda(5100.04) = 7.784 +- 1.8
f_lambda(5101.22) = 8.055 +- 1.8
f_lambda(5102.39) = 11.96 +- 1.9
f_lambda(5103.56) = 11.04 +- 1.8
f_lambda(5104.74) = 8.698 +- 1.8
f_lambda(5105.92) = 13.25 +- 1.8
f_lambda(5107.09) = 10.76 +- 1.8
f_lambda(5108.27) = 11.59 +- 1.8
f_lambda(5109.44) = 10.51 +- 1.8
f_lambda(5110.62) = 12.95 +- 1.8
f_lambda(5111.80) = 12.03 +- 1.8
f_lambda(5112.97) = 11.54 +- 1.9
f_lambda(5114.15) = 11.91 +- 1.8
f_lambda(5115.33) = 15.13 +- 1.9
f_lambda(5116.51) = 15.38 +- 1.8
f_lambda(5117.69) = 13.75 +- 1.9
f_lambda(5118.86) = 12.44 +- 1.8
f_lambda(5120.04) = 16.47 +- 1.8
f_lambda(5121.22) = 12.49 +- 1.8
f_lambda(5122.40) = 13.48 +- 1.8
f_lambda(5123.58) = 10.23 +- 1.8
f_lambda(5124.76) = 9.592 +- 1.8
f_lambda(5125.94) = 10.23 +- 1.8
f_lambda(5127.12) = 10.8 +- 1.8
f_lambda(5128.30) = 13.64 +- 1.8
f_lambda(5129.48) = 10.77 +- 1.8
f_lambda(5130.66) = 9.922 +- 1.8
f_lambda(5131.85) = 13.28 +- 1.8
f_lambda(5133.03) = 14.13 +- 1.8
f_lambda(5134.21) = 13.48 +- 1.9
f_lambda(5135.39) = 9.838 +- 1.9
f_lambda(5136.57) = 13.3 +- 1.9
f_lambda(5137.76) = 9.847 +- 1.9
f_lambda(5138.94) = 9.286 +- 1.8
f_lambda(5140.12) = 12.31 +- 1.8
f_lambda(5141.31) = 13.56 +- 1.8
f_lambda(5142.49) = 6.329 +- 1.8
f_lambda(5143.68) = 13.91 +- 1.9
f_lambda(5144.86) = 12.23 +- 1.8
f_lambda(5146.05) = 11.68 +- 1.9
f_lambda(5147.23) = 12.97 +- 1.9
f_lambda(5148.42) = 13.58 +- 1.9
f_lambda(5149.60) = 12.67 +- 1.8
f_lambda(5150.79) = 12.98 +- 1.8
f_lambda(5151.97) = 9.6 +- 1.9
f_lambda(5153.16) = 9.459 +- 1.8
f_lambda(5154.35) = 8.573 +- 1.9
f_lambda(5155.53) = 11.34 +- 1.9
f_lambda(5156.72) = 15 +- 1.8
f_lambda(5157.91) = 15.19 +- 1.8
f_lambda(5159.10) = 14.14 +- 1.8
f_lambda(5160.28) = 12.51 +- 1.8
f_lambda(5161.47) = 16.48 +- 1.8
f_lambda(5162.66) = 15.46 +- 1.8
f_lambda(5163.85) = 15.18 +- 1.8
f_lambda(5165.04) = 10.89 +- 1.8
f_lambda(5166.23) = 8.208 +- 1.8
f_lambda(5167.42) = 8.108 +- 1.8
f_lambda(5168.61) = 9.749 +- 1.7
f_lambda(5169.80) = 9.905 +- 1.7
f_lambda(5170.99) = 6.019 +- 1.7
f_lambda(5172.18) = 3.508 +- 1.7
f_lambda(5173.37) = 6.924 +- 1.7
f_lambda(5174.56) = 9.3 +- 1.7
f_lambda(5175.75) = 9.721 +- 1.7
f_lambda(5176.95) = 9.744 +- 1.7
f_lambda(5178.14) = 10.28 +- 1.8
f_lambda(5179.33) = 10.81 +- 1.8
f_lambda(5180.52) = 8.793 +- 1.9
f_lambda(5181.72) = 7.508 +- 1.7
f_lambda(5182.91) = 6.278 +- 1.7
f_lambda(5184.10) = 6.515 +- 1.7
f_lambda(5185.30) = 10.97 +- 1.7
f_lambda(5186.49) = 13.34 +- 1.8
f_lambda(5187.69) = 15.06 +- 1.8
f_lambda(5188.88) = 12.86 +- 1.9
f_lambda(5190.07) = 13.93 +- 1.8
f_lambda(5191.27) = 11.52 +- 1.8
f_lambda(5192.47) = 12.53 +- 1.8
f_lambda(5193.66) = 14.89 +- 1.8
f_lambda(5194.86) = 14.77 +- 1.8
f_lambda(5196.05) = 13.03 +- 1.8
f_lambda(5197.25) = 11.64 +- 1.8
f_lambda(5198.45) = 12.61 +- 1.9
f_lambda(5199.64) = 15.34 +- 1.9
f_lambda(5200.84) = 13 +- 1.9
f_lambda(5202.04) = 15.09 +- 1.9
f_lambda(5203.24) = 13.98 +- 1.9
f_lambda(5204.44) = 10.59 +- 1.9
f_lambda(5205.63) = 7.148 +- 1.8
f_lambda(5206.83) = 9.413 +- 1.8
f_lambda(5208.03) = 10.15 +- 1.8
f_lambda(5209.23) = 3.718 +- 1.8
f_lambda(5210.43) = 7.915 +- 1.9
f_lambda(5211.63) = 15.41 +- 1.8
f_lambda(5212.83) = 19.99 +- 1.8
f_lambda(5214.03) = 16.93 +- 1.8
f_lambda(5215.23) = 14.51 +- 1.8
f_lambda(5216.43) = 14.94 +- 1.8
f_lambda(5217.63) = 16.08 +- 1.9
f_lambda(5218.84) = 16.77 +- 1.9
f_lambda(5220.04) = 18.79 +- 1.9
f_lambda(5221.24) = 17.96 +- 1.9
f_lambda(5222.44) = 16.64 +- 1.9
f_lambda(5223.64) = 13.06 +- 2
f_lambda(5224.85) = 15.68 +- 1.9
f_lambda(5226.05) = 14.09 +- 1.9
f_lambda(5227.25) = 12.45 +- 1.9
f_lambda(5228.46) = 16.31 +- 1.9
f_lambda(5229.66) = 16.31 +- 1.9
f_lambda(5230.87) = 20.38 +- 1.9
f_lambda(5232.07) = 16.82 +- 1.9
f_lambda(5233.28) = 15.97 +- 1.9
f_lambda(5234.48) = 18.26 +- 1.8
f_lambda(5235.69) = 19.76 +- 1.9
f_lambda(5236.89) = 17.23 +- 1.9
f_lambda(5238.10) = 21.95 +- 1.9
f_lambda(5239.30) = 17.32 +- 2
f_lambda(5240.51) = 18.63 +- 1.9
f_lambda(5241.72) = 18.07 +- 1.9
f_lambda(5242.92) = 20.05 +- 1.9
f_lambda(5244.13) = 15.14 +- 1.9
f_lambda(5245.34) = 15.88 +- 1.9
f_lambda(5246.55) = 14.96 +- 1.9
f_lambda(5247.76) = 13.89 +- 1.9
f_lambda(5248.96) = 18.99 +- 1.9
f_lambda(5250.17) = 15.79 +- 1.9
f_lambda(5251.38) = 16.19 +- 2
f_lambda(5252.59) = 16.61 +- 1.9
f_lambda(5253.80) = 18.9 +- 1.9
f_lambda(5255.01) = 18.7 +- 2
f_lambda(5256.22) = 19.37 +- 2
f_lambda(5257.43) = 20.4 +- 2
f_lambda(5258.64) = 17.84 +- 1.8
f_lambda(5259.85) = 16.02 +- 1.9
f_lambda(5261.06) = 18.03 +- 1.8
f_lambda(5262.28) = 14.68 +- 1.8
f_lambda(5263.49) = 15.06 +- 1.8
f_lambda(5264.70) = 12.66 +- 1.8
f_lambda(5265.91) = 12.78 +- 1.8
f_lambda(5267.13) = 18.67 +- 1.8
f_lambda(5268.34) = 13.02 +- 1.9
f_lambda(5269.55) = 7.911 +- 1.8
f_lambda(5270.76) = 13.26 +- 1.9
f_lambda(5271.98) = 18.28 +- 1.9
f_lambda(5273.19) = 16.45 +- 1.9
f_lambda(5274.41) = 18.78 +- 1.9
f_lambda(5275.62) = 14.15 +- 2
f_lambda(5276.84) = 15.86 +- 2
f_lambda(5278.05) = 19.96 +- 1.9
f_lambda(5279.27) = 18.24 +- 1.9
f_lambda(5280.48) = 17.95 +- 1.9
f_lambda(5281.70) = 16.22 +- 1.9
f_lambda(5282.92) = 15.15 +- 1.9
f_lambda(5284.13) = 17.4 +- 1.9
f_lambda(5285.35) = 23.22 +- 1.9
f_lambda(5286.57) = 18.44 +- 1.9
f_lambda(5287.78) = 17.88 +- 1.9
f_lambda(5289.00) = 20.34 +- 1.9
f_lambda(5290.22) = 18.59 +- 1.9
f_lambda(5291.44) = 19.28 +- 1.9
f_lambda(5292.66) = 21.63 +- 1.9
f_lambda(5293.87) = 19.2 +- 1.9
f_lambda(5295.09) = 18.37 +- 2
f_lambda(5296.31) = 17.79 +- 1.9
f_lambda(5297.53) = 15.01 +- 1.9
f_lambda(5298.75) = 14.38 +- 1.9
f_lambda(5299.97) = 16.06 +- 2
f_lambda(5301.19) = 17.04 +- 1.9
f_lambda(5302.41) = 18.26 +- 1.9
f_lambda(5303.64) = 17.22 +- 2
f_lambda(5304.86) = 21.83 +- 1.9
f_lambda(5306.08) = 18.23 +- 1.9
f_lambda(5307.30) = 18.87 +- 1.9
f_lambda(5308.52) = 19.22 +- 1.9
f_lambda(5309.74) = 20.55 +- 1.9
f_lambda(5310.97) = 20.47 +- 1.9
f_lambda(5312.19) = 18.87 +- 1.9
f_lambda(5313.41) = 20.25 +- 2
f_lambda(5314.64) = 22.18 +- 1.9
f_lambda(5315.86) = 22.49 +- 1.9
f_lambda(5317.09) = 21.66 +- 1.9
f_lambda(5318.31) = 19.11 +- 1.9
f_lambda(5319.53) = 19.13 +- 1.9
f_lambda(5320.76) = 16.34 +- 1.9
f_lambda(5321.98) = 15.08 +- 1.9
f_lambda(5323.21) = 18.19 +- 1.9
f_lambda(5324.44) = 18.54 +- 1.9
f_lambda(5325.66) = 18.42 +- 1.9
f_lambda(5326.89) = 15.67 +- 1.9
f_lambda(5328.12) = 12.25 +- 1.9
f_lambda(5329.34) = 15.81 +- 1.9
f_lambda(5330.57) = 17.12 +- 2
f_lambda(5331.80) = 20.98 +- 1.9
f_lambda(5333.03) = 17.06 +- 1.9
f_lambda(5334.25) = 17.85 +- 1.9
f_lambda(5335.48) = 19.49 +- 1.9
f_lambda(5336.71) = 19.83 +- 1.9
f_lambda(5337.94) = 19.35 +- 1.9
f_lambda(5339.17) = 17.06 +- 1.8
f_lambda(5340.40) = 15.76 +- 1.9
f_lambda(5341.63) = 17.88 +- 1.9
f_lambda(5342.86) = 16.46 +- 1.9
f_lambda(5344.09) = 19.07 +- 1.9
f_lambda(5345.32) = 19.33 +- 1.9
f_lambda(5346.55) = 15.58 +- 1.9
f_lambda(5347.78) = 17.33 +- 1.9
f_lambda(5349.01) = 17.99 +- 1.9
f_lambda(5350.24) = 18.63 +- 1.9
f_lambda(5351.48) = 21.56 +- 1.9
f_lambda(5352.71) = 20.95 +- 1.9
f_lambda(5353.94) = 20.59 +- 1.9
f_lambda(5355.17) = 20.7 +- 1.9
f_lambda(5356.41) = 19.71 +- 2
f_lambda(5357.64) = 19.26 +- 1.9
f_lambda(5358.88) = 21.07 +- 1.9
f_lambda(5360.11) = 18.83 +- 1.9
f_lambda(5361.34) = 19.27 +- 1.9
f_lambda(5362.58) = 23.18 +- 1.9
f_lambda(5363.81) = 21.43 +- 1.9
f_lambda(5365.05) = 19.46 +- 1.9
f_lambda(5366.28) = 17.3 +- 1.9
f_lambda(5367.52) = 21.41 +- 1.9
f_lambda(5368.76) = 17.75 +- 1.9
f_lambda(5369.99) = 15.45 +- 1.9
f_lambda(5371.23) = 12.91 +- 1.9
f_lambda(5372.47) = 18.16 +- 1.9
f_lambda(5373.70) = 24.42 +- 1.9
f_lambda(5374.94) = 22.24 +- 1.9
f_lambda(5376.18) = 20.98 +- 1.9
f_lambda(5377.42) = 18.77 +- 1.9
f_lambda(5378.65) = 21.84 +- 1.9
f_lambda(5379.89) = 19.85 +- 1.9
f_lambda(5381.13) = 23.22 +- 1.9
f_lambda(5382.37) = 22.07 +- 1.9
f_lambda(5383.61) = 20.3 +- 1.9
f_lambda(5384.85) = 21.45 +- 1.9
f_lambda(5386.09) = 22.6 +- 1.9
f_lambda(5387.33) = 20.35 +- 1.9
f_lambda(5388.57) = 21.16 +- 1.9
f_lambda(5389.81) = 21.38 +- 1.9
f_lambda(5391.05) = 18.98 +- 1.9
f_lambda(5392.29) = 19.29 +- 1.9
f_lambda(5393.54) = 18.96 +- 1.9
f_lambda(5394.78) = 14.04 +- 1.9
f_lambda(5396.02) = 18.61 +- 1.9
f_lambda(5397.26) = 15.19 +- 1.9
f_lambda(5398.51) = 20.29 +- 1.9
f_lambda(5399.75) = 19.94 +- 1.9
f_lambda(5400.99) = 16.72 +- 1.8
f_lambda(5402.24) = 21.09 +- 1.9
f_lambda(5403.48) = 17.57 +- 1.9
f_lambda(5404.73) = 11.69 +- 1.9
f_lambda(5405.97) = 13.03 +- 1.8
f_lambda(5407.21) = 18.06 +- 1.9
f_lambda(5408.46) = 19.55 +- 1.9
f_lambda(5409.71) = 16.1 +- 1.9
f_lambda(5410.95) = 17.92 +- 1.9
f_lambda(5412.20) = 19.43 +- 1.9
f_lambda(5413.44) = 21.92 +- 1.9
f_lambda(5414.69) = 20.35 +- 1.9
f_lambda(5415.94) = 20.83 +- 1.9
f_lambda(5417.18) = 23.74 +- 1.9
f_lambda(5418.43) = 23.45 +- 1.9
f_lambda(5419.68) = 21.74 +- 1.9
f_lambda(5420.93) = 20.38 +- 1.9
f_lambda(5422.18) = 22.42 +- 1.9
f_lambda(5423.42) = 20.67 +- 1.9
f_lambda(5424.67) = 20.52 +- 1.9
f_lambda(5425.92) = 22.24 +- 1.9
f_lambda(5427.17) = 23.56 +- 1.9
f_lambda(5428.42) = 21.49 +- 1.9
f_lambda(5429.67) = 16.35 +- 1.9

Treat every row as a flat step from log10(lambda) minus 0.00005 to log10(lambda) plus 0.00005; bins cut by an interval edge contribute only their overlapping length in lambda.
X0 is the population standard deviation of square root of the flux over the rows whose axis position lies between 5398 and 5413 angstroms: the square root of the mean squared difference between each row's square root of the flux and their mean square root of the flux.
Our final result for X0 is 0.34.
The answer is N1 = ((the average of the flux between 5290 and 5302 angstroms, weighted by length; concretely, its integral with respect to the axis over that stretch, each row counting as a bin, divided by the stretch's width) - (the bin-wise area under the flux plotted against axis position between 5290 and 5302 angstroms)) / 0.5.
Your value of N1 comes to -390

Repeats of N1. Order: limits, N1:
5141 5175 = -740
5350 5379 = -1110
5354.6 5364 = -342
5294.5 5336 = -1476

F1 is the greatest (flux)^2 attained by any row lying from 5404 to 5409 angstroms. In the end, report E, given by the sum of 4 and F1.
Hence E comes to 386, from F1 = 382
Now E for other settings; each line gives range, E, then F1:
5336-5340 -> 397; 393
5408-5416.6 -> 484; 480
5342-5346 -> 378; 374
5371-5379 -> 600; 596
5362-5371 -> 541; 537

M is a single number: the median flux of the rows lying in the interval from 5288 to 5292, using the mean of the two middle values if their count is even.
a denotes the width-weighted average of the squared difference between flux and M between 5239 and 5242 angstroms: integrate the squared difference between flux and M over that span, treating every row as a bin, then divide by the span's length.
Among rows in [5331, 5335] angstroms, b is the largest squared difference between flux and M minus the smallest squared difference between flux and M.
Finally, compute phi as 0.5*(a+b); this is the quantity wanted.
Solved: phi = 2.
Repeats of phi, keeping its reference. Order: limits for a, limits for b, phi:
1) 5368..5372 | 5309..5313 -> 10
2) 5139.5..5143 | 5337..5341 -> 47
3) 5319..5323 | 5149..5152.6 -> 31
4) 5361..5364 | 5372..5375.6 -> 16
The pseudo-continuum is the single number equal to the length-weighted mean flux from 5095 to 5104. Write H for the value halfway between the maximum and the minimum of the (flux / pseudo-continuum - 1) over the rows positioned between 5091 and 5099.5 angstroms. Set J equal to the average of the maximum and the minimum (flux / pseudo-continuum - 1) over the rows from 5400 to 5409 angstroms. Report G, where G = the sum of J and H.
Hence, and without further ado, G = 0.6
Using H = 0.13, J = 0.51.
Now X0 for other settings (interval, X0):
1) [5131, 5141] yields 0.27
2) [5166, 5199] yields 0.48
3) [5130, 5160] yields 0.34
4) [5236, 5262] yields 0.23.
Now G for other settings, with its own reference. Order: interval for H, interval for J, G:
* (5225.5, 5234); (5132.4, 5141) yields 0.6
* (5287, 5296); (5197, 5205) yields 1.0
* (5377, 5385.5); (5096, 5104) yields 0.9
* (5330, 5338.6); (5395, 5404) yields 1.4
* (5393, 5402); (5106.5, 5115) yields 0.7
